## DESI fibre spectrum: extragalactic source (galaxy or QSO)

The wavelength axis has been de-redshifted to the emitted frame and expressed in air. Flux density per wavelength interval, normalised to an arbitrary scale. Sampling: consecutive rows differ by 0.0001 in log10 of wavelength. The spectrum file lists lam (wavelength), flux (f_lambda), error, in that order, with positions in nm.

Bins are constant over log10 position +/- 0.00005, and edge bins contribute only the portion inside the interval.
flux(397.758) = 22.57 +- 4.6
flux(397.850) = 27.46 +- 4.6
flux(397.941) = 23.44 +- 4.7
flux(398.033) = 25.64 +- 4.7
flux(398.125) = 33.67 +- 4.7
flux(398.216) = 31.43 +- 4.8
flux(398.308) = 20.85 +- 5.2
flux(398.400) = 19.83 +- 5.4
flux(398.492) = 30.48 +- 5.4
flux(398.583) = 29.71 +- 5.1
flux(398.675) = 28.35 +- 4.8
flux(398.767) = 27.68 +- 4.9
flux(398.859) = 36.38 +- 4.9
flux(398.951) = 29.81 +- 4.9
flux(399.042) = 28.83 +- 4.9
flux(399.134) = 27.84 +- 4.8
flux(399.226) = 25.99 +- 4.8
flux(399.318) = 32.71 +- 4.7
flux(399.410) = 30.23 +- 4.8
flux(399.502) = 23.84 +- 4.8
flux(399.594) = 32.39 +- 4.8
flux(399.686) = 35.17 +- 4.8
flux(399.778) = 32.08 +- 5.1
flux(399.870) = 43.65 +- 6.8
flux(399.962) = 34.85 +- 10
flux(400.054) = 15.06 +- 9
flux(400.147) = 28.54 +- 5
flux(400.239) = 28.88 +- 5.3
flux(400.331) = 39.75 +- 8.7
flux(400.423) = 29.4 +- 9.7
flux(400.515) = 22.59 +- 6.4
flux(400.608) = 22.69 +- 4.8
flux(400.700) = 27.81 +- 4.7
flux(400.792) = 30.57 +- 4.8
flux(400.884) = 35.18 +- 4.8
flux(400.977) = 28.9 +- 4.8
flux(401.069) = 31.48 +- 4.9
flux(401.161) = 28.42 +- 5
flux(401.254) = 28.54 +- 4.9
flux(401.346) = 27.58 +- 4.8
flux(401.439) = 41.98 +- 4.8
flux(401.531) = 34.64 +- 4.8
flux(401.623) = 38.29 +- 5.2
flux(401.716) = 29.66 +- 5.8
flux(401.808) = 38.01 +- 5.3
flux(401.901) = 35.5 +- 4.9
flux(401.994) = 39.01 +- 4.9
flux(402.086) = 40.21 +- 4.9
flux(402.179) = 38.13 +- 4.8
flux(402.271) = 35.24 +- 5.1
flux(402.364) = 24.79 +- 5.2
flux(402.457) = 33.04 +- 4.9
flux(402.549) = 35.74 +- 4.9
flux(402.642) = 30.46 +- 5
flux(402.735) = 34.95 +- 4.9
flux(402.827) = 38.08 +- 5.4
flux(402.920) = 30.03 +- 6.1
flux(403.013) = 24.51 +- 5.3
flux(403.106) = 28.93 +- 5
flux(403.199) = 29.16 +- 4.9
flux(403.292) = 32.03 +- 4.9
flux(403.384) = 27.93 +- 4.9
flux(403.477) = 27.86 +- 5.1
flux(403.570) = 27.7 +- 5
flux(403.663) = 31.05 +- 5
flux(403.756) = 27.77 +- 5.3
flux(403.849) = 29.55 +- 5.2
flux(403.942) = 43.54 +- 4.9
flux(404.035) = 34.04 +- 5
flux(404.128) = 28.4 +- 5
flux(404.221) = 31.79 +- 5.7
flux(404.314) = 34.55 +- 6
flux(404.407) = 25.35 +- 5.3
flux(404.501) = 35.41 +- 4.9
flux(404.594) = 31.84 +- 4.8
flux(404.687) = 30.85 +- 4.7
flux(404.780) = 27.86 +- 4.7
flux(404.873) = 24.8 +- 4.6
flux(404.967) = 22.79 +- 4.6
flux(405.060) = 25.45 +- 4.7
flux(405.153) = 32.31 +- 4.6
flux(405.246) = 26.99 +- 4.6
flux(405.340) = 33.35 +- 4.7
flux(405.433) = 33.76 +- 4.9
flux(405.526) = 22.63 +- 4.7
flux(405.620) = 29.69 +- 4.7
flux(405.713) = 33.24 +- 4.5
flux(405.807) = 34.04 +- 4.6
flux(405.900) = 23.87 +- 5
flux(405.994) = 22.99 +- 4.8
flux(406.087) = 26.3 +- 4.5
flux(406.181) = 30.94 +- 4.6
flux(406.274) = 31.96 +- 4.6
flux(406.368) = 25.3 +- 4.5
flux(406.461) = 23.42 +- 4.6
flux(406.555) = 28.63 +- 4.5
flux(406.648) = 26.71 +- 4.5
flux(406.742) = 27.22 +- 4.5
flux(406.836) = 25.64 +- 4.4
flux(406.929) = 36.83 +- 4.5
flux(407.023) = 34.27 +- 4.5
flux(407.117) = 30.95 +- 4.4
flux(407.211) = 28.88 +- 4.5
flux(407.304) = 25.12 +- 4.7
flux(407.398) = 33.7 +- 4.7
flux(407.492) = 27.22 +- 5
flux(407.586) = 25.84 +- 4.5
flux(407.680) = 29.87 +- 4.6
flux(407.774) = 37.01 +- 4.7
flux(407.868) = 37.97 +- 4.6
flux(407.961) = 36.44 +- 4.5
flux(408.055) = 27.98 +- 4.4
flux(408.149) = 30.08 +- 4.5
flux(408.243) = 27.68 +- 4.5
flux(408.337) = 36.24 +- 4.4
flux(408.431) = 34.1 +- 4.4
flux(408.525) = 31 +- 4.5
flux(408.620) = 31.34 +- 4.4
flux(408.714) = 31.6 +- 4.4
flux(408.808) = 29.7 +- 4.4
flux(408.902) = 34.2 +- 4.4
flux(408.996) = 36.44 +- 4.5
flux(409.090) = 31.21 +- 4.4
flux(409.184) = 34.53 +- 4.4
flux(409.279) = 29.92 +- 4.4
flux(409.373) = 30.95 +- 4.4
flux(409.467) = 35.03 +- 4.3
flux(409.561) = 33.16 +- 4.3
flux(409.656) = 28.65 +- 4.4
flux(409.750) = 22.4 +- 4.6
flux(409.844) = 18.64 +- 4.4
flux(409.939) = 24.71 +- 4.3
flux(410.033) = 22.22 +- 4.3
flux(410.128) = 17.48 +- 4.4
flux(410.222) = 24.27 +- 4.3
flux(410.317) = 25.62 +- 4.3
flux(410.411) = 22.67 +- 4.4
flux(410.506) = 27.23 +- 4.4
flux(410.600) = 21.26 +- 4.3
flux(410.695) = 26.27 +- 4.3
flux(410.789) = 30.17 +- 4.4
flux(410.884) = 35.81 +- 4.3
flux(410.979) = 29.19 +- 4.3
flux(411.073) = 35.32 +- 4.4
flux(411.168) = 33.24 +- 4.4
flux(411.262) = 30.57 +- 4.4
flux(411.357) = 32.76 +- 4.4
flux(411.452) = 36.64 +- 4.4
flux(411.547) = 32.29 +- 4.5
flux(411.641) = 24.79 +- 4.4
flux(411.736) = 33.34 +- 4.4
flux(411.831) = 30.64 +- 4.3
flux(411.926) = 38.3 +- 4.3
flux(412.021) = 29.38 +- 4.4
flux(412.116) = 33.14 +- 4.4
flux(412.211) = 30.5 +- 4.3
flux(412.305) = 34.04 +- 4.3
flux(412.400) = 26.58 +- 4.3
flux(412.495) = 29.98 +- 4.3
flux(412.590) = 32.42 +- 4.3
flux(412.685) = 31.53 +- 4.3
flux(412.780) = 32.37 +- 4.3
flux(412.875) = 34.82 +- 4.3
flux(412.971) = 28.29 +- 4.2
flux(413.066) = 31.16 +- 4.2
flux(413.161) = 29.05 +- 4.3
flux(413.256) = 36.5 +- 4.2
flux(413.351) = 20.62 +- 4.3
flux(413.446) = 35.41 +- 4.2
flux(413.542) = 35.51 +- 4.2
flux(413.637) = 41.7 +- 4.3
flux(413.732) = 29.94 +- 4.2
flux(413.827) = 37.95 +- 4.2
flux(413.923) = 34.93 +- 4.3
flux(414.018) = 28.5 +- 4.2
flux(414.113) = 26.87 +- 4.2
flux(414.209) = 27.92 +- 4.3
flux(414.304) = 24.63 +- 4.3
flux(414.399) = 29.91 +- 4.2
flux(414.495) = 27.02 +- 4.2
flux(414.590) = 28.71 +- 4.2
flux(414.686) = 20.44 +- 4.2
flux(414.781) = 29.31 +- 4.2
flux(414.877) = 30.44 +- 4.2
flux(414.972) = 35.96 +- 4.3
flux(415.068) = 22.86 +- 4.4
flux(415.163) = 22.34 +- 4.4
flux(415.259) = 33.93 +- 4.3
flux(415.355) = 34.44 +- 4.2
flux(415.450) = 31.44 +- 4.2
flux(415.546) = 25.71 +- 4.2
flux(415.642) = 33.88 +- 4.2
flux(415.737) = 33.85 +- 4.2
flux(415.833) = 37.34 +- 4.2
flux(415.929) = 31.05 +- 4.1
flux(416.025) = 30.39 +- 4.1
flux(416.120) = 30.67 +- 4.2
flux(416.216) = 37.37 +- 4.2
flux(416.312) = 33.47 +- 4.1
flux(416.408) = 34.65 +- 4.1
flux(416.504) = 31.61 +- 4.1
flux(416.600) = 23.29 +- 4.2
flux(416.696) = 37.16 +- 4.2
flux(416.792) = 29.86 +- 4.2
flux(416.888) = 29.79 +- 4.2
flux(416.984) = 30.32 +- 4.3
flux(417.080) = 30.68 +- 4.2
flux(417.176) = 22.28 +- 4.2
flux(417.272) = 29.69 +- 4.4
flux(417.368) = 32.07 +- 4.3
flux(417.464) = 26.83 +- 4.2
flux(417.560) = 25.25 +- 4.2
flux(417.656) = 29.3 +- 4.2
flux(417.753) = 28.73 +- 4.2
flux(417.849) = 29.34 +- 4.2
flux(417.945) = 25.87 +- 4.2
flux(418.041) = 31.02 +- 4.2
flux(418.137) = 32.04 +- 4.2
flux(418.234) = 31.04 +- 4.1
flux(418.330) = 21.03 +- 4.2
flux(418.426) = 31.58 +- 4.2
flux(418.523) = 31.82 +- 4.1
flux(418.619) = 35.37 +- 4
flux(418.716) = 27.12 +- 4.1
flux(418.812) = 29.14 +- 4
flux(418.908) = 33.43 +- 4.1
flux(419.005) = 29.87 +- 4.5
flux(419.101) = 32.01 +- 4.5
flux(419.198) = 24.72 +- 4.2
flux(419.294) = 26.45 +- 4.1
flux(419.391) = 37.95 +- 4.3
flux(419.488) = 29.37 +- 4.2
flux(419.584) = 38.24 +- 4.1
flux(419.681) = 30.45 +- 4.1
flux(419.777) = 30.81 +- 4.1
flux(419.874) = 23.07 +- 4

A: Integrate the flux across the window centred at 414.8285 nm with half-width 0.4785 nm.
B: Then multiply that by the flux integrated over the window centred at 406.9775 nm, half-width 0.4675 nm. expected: 749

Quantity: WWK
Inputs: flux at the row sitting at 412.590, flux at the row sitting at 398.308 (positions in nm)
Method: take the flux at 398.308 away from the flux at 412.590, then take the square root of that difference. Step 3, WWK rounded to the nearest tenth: 3.4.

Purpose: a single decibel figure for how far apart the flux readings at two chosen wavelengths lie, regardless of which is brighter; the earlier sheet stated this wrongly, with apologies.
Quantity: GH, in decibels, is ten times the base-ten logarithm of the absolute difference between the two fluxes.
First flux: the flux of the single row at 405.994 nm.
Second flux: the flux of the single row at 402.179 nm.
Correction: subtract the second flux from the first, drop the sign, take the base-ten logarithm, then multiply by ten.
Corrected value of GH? 12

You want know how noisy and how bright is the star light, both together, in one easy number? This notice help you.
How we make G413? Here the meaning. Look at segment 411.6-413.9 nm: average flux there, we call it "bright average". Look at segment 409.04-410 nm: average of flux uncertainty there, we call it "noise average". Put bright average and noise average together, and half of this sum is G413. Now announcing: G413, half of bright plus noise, 18.2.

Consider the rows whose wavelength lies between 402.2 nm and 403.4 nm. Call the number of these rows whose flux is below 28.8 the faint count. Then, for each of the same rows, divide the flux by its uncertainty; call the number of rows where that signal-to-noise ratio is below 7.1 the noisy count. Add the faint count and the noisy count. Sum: 14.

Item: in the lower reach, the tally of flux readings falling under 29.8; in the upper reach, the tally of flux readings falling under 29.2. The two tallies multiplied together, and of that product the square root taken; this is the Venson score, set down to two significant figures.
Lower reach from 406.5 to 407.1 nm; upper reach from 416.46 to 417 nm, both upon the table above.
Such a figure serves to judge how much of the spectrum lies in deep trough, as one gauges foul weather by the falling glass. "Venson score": 2.0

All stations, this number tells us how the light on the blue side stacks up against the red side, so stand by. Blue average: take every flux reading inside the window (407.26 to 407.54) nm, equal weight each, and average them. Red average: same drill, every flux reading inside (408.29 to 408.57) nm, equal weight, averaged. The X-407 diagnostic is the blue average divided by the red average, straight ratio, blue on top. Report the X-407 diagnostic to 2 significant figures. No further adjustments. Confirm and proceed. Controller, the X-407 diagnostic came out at 0.85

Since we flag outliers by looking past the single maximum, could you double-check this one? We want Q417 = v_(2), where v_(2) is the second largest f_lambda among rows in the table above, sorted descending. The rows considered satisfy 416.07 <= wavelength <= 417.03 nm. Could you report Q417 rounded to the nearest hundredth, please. 37.16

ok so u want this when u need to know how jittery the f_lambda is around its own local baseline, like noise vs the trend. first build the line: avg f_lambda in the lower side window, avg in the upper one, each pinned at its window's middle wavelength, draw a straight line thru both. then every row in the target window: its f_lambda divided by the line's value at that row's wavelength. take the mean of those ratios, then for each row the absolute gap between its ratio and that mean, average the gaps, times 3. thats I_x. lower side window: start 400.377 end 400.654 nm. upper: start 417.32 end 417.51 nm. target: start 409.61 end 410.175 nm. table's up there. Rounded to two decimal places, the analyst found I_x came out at 0.32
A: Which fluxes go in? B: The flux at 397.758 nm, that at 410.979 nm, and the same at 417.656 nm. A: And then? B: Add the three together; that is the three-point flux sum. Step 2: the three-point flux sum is 81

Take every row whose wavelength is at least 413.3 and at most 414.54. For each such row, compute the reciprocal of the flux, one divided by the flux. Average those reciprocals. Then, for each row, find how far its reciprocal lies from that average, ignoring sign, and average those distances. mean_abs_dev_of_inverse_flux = 0.0050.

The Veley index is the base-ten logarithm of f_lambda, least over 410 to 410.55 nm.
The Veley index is 1.24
